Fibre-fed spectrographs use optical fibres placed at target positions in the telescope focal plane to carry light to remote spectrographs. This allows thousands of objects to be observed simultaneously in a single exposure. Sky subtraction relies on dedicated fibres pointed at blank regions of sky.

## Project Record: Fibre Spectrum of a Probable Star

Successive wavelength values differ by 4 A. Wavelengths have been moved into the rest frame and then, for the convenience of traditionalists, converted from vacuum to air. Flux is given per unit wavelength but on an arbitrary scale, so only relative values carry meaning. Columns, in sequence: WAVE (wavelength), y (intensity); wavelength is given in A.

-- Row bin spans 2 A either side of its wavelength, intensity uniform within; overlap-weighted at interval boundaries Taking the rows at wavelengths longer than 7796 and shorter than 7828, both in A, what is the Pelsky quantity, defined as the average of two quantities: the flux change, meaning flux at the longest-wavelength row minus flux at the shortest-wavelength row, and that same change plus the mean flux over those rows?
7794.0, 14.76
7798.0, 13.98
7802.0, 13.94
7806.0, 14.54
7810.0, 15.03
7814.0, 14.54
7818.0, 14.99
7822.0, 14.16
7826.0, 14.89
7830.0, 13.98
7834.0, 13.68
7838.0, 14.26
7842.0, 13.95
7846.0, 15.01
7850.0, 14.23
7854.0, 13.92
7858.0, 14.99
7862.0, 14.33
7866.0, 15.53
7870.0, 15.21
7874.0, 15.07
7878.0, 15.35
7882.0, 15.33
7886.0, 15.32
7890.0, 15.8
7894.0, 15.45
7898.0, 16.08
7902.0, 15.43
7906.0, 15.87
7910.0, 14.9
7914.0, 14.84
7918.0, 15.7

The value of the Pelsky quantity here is 8.2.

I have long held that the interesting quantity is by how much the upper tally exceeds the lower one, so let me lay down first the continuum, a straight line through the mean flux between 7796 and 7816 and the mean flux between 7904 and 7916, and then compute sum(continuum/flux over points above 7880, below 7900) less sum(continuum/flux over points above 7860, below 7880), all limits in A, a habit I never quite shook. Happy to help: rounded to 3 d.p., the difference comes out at -0.110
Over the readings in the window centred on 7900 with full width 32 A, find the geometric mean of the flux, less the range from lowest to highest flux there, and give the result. 14.2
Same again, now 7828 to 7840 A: 13.4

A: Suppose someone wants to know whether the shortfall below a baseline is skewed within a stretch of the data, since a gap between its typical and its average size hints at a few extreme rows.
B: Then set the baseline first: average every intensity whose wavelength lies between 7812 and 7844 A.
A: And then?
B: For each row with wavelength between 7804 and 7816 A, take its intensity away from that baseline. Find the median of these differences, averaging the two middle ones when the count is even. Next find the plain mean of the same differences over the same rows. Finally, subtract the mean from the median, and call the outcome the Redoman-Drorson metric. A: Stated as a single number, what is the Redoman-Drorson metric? 0.163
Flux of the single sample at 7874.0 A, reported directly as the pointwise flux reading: 15.07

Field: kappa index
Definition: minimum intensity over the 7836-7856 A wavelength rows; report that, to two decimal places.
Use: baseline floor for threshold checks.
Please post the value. 13.92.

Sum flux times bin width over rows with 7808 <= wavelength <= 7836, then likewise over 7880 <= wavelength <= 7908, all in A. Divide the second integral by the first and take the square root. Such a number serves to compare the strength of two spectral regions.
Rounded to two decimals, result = 1.04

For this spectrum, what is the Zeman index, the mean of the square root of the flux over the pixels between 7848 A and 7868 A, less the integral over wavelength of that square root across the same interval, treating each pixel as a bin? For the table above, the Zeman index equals -72.6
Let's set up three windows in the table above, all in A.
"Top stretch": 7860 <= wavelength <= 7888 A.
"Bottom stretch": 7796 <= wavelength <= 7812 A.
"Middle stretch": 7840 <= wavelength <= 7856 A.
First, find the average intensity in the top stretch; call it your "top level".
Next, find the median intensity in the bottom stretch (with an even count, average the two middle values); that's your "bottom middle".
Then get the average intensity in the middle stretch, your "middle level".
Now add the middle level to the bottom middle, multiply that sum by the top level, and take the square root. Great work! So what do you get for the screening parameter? 20.8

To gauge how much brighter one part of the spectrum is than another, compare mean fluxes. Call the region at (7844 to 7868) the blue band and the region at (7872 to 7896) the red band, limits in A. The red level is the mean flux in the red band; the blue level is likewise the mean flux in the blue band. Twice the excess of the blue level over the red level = -1.44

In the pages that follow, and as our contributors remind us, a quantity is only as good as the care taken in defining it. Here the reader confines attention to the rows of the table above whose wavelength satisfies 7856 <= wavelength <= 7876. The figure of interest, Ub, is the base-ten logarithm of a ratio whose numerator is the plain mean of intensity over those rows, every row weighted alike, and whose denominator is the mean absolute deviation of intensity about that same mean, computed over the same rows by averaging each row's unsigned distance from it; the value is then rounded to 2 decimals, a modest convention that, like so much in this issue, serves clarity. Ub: 1.71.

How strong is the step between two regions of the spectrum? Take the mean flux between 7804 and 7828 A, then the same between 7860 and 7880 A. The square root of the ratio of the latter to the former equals 1.01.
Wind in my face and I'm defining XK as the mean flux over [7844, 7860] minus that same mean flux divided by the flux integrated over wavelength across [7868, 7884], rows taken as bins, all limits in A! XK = 14.5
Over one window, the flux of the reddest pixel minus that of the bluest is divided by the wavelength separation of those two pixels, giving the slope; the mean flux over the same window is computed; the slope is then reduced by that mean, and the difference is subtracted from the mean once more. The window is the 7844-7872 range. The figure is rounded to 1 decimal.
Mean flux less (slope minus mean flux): 29.5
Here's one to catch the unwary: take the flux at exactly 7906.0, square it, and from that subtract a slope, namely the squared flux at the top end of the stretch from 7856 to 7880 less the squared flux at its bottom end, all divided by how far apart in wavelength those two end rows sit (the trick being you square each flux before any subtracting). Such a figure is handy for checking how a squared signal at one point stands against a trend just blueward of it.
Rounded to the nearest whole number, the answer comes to 251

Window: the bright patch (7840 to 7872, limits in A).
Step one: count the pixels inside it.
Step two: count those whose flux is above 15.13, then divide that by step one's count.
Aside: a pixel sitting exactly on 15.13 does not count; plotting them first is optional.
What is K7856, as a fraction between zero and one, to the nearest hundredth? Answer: 0.25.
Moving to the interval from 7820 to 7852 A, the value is 0.00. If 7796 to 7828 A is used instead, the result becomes 0.00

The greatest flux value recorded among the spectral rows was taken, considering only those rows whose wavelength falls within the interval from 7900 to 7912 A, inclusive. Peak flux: 15.87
